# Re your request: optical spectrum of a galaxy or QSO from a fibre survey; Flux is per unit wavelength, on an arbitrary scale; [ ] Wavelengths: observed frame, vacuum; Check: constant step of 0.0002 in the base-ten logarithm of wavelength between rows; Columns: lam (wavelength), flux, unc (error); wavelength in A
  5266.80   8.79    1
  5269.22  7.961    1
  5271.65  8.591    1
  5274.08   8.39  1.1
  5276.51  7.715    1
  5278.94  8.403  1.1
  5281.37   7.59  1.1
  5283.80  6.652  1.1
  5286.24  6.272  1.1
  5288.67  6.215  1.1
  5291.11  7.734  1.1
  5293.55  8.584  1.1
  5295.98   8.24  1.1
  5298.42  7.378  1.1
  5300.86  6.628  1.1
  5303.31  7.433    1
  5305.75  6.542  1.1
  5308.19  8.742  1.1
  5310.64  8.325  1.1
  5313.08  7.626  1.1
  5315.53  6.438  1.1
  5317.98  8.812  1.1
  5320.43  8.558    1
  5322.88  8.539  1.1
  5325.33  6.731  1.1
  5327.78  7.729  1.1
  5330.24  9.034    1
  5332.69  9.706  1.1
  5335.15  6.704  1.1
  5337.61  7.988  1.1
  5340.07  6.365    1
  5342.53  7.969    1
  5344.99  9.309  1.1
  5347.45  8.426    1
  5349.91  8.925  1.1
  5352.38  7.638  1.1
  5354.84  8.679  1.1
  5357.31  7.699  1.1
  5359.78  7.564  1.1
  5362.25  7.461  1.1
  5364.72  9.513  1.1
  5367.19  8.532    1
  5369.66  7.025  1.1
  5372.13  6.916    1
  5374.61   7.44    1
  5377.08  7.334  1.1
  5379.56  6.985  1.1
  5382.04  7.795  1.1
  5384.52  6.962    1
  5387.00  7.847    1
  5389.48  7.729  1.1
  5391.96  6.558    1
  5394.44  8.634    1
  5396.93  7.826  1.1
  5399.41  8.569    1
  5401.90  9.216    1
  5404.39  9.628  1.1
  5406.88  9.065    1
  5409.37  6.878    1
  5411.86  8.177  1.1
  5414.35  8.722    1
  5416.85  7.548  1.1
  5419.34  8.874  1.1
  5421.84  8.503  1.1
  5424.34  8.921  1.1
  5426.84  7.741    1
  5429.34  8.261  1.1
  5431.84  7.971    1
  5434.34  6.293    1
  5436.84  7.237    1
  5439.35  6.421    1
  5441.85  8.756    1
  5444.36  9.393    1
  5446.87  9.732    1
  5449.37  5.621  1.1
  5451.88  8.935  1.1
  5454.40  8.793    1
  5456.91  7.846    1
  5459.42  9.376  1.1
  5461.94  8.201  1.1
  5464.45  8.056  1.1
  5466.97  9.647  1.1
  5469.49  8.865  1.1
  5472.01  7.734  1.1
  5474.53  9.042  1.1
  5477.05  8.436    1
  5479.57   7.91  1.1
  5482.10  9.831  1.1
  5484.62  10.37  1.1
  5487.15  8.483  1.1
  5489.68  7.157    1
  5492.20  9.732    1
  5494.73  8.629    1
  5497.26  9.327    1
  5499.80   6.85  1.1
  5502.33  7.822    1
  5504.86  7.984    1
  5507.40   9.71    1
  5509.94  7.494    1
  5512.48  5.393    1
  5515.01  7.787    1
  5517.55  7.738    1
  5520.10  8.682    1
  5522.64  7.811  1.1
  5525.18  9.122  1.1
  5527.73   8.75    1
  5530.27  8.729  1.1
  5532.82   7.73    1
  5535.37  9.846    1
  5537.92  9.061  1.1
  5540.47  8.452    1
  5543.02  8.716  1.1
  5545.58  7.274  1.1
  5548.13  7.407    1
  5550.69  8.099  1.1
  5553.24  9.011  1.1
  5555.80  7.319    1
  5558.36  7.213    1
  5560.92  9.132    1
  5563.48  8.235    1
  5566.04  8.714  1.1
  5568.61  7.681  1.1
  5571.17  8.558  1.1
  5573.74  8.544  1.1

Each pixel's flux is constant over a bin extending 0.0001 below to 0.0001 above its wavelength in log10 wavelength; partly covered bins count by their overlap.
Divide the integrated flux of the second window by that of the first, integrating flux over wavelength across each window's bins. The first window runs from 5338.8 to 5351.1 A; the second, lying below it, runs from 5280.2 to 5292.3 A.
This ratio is 0.83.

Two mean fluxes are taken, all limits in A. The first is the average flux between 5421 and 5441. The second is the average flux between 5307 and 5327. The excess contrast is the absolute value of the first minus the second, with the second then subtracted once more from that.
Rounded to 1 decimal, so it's -7.7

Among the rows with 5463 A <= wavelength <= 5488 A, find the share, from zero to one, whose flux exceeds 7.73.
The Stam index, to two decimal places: 1.00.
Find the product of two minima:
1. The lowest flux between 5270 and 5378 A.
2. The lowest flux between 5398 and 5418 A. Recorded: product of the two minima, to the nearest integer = 43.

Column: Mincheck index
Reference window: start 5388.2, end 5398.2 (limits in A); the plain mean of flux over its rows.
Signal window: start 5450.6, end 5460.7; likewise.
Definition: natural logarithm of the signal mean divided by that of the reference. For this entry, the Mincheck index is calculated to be 0.13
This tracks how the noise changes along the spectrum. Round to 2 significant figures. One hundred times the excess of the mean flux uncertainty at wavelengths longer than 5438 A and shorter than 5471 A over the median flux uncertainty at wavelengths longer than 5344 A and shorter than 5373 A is -4.6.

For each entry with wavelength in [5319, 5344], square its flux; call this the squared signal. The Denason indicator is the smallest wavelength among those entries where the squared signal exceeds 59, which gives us 5320.43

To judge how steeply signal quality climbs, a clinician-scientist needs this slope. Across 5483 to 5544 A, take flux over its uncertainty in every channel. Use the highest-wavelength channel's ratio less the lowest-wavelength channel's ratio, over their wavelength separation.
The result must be -0.03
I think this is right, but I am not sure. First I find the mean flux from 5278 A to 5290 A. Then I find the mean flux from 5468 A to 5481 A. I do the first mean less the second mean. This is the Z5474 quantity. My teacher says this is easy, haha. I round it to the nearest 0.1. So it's -1.4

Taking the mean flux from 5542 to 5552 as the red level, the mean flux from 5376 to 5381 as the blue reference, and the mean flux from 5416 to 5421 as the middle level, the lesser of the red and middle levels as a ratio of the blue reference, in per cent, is 110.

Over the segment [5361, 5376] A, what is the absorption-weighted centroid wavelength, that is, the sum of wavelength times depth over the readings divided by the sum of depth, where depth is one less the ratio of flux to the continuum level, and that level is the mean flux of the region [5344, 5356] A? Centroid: 5370.9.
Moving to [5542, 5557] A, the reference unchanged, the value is 5549.8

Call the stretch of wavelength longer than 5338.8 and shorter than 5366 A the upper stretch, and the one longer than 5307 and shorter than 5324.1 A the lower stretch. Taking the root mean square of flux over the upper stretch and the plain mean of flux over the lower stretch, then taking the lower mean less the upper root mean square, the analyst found -0.04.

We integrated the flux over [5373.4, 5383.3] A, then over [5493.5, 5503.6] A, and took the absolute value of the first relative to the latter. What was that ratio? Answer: 0.89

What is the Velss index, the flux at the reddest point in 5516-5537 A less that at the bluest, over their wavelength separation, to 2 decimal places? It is 0.12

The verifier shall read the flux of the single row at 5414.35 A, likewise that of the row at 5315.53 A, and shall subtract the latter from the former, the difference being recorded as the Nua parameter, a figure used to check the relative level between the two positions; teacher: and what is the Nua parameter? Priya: 2.3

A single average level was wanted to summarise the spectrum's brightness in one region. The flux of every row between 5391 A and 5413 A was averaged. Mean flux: 8.3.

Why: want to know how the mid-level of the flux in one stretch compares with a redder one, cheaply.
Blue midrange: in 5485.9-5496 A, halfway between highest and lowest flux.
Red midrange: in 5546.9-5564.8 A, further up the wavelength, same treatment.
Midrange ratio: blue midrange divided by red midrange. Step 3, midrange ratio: 1.03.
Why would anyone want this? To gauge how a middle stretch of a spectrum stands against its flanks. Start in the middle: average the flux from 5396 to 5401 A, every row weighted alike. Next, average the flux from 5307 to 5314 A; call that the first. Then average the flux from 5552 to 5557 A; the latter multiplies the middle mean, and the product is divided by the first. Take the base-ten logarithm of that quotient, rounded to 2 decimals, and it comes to 0.91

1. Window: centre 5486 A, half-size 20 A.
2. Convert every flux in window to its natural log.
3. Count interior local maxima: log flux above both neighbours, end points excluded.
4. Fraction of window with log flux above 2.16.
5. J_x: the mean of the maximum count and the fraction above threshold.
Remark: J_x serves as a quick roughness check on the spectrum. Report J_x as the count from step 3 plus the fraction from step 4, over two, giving 2.22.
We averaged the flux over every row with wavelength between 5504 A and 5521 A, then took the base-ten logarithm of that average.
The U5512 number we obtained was 0.89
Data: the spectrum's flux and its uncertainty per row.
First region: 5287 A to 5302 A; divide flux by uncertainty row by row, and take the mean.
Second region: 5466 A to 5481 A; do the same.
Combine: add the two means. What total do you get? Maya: 14.7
